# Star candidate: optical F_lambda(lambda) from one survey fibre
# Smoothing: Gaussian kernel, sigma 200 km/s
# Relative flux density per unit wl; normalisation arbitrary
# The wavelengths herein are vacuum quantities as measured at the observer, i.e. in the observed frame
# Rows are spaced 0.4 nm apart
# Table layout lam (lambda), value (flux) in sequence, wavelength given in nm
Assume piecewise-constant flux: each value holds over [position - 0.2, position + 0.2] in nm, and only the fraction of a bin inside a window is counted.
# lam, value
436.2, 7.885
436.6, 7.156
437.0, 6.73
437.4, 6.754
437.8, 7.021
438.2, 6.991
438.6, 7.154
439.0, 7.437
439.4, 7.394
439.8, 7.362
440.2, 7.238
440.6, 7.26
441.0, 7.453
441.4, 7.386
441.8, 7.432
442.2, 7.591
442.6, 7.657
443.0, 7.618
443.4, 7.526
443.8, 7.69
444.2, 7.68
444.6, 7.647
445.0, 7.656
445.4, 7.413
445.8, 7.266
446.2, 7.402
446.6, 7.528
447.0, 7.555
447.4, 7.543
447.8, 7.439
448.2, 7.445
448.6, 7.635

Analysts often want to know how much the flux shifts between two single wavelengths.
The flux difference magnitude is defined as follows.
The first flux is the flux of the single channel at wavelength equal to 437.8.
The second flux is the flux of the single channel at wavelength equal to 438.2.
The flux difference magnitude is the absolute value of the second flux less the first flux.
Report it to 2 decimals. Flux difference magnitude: 0.03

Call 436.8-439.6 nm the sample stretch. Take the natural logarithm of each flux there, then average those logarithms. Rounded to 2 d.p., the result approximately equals 1.96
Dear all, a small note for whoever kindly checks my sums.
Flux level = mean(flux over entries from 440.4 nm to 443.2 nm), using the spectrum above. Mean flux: 7.49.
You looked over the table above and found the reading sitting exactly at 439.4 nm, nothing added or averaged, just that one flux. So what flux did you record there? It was 7.394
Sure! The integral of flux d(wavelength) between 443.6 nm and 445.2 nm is 12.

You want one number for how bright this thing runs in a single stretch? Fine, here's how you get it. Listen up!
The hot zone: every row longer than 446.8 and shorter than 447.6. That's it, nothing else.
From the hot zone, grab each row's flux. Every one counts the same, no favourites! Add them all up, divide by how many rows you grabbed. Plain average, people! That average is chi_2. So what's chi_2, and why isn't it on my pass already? 7.55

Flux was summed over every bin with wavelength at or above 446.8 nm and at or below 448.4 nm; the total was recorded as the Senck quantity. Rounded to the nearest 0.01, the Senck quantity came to 29.98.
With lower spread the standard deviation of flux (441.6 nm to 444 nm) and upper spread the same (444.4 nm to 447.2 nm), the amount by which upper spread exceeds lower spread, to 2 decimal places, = 0.05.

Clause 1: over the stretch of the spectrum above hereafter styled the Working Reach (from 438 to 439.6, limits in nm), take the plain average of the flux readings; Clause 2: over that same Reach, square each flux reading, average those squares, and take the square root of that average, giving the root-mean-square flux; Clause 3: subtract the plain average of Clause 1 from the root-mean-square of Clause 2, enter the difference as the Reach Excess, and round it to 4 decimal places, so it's 0.0023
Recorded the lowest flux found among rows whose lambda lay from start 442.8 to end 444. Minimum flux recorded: 7.526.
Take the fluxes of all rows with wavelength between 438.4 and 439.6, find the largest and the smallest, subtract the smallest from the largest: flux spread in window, 0.28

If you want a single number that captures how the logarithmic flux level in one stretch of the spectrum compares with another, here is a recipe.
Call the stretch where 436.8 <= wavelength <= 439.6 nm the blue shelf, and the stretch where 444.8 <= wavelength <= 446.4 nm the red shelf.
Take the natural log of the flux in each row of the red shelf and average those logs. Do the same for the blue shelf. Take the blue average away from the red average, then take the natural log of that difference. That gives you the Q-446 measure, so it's -3.0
